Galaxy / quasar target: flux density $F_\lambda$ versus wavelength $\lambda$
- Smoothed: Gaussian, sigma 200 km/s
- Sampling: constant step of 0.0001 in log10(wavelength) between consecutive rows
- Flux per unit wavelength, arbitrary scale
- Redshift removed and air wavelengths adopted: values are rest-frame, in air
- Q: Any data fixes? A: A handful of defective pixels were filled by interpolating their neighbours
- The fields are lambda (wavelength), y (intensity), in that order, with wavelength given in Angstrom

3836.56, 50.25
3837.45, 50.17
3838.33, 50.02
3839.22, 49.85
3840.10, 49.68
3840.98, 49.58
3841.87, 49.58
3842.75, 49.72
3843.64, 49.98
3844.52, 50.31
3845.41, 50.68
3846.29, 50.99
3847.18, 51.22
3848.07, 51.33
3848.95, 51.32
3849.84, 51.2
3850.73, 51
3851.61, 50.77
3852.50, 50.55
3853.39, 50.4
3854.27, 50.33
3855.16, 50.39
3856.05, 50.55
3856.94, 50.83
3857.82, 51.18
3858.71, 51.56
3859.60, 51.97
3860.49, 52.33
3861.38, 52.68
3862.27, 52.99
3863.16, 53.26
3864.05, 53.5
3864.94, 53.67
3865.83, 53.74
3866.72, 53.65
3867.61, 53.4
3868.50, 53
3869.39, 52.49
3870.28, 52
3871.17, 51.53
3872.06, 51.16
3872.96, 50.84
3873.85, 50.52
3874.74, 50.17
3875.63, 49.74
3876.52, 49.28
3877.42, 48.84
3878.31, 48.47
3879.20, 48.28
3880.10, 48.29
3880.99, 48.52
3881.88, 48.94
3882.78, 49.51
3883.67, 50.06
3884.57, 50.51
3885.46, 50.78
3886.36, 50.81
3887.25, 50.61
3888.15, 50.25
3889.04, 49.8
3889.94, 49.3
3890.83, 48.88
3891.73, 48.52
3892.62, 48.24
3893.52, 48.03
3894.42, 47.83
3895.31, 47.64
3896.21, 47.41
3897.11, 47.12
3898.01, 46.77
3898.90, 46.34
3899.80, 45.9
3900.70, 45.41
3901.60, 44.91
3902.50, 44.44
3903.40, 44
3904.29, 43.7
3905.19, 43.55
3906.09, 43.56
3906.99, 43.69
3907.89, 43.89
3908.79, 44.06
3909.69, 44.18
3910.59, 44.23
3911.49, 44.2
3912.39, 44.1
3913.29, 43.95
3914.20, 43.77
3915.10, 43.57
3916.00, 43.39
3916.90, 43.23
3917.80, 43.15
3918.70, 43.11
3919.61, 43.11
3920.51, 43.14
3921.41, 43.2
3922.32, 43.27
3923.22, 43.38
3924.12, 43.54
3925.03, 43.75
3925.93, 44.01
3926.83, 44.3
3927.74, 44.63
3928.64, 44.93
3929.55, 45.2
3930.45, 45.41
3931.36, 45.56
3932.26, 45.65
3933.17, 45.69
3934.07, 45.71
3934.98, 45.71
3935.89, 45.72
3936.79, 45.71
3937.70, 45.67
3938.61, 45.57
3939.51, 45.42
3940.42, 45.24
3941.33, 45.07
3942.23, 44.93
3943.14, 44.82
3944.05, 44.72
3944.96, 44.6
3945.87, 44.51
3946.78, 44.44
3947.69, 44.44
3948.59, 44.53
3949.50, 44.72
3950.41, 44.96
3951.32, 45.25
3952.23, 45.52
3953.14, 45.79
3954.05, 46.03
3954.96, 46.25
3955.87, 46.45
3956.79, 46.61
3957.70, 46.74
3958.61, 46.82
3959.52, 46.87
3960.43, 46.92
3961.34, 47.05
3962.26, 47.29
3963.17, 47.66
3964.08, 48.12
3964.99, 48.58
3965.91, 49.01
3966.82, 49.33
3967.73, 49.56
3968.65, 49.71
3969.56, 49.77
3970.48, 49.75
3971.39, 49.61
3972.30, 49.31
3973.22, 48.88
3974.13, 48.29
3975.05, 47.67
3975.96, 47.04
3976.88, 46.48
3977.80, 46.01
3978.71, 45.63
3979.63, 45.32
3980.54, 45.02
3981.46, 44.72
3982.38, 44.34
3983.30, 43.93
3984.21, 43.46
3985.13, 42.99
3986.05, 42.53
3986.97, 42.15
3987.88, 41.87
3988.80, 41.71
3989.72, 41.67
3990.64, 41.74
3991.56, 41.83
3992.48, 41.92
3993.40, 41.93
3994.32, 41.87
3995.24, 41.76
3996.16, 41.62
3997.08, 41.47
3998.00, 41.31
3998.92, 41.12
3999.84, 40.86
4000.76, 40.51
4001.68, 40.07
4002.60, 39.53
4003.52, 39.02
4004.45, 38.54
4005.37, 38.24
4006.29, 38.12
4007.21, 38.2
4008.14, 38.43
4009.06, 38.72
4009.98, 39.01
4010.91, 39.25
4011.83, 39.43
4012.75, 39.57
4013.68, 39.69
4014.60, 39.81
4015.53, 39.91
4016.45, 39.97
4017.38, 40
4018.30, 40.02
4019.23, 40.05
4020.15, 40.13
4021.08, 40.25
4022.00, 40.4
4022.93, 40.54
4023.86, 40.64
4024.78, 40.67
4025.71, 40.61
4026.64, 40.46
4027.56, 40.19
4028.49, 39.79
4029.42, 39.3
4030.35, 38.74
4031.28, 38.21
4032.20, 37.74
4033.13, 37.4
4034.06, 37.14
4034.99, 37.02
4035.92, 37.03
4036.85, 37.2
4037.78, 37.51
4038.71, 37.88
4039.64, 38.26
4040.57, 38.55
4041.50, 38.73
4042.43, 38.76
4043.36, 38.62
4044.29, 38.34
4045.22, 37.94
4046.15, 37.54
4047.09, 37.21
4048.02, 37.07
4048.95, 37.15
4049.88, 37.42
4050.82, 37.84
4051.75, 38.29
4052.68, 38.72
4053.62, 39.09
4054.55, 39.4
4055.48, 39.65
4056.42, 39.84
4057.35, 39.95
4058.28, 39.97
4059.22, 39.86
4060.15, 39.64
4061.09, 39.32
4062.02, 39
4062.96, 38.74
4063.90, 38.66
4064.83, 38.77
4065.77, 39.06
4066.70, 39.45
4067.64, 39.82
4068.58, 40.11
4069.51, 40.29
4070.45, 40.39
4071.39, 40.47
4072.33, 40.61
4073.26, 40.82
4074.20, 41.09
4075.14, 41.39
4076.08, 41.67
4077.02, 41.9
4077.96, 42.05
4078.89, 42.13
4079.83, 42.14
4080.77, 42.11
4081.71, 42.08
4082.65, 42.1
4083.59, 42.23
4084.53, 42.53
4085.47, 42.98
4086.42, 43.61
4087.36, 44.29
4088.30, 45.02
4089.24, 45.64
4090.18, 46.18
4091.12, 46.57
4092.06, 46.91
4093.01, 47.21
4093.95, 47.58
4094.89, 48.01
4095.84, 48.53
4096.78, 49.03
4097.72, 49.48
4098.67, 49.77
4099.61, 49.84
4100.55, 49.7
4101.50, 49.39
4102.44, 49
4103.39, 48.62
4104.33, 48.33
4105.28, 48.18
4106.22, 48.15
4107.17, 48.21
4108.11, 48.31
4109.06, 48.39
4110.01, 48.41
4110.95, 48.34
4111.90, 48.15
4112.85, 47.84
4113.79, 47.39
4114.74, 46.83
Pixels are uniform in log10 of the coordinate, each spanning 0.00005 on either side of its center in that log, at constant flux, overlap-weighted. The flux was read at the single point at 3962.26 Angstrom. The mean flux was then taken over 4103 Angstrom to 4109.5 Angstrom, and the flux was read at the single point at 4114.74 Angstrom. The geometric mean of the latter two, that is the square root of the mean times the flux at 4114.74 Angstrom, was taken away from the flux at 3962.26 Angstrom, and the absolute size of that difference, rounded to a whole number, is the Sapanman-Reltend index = 0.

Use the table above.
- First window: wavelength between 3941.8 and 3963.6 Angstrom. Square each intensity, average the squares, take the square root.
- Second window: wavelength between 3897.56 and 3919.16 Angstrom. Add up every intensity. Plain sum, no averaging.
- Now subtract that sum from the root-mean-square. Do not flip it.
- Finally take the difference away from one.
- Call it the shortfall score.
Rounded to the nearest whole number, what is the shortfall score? 1016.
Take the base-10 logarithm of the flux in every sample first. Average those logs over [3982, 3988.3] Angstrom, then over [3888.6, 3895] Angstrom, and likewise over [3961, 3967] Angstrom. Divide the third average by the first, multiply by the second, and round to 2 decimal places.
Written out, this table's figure 1.74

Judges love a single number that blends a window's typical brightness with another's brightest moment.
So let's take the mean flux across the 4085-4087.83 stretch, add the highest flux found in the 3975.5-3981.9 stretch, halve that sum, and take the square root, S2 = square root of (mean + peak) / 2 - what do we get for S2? 6.73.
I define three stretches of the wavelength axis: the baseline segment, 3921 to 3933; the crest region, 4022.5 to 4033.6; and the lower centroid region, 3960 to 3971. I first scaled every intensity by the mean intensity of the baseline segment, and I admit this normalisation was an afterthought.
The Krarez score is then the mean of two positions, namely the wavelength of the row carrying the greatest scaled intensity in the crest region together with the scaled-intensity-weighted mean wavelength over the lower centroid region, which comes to 3995.1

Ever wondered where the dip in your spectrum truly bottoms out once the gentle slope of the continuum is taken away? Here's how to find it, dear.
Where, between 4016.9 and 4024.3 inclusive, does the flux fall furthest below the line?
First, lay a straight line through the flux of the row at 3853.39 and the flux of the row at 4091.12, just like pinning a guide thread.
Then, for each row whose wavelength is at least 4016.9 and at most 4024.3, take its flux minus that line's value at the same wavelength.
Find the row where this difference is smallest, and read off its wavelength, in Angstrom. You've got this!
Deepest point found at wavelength 4017.38 Angstrom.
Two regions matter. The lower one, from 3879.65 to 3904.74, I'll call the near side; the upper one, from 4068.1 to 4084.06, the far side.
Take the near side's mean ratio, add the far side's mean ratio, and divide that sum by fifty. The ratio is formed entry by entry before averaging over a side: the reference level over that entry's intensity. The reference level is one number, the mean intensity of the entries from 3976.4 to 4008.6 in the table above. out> 0.0378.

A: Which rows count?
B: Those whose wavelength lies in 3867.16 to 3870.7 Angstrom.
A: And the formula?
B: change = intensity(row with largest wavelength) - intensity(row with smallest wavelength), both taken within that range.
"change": -1.4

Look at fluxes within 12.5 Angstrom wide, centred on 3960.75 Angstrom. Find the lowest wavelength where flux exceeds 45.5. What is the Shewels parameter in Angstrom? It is 3954.96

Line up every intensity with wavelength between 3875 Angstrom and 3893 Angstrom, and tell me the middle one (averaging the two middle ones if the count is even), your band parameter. 49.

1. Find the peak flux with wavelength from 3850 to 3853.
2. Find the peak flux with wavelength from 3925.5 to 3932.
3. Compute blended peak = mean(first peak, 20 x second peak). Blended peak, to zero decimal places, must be 481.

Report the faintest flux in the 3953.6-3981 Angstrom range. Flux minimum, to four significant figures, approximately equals 45.02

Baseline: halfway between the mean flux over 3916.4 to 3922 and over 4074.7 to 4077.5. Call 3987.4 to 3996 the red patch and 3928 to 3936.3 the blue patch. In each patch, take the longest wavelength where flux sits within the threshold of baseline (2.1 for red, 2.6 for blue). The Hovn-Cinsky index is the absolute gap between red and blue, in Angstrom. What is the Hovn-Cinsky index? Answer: 66.6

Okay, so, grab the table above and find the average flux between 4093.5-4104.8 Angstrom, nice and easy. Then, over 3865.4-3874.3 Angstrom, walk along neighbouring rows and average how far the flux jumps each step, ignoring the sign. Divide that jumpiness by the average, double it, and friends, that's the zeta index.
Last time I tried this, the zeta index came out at 0.015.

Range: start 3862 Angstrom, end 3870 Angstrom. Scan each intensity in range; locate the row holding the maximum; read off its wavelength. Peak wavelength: 3865.83 Angstrom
